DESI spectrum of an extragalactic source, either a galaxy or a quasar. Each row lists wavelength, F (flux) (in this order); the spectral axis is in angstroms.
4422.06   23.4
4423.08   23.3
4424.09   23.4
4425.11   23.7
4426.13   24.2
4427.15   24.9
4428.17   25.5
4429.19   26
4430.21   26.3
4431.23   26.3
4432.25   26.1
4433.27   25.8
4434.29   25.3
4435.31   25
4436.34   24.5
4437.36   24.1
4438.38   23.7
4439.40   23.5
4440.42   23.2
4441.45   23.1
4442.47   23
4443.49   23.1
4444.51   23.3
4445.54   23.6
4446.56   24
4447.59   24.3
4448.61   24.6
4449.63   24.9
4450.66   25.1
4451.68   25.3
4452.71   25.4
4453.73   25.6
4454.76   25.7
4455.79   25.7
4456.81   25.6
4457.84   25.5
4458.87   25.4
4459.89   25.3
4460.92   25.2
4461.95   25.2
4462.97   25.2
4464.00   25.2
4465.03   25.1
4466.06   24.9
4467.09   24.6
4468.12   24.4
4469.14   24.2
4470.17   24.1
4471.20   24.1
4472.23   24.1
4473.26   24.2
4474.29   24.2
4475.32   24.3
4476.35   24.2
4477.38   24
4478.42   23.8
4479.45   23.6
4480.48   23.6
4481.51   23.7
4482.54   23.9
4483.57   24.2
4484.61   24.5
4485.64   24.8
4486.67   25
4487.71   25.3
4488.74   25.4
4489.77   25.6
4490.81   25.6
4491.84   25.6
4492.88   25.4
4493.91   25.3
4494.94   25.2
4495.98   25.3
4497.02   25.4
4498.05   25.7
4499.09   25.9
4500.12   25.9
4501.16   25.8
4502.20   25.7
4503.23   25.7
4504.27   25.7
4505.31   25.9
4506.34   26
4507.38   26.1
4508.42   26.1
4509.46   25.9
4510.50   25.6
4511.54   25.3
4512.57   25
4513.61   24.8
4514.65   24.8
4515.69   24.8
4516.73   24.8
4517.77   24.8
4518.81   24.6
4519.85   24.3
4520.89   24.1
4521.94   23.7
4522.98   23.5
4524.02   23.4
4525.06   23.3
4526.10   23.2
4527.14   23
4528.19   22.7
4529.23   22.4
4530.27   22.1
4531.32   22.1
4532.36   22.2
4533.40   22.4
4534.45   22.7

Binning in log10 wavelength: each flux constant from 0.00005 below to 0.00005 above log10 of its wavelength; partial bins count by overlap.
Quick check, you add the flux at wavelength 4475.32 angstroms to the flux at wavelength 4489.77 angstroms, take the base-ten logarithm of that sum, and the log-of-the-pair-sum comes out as 1.70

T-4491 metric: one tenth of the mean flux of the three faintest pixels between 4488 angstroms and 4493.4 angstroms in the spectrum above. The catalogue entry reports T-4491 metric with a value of 2.55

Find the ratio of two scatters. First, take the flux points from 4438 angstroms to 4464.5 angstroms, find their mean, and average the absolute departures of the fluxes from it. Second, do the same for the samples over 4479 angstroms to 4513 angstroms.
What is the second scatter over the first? 0.64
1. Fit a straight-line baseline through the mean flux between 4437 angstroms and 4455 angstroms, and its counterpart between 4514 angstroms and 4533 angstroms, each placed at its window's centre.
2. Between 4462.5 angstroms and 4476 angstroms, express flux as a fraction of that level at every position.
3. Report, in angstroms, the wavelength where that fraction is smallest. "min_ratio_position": 4470.17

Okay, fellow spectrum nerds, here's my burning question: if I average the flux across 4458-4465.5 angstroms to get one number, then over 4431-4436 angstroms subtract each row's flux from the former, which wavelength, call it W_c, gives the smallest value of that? 4431.23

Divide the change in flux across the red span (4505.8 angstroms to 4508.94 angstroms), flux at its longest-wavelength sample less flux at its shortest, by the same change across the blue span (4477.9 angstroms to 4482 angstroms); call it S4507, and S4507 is -1.0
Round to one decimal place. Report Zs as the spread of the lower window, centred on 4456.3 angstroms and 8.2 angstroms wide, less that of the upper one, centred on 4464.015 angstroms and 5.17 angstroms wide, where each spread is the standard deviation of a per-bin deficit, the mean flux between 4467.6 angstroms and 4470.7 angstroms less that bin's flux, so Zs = 0.0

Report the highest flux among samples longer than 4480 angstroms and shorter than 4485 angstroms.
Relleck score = 24.5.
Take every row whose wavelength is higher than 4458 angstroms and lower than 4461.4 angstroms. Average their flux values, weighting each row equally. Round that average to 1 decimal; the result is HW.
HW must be 25.3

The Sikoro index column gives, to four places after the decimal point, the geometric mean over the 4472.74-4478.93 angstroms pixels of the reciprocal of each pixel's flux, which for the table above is 0.0415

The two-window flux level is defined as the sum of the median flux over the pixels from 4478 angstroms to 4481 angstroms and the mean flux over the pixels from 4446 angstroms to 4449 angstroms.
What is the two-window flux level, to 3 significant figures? 47.9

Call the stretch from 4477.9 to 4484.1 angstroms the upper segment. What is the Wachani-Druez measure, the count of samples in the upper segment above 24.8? 0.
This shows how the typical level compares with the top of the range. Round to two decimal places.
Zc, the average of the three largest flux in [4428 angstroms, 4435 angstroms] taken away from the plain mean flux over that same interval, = -0.33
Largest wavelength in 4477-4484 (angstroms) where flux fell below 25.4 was 4483.57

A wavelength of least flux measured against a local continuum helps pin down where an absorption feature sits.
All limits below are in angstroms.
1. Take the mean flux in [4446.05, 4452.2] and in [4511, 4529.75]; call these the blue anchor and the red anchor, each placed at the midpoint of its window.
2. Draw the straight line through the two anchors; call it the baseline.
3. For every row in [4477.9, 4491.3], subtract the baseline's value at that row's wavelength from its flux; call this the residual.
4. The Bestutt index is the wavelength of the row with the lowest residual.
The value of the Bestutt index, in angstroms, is 4479.45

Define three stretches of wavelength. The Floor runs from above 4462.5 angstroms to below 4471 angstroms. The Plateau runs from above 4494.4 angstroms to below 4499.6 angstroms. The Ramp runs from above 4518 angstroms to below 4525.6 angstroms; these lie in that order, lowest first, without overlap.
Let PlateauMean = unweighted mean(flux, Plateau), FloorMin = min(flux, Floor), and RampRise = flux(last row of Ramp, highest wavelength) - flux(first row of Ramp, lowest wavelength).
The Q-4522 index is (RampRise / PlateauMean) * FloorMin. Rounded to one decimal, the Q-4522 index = -1.2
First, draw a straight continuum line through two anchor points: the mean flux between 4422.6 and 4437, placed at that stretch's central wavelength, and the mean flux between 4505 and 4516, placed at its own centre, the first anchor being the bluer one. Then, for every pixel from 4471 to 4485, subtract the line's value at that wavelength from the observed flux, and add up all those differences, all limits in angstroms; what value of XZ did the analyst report -18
